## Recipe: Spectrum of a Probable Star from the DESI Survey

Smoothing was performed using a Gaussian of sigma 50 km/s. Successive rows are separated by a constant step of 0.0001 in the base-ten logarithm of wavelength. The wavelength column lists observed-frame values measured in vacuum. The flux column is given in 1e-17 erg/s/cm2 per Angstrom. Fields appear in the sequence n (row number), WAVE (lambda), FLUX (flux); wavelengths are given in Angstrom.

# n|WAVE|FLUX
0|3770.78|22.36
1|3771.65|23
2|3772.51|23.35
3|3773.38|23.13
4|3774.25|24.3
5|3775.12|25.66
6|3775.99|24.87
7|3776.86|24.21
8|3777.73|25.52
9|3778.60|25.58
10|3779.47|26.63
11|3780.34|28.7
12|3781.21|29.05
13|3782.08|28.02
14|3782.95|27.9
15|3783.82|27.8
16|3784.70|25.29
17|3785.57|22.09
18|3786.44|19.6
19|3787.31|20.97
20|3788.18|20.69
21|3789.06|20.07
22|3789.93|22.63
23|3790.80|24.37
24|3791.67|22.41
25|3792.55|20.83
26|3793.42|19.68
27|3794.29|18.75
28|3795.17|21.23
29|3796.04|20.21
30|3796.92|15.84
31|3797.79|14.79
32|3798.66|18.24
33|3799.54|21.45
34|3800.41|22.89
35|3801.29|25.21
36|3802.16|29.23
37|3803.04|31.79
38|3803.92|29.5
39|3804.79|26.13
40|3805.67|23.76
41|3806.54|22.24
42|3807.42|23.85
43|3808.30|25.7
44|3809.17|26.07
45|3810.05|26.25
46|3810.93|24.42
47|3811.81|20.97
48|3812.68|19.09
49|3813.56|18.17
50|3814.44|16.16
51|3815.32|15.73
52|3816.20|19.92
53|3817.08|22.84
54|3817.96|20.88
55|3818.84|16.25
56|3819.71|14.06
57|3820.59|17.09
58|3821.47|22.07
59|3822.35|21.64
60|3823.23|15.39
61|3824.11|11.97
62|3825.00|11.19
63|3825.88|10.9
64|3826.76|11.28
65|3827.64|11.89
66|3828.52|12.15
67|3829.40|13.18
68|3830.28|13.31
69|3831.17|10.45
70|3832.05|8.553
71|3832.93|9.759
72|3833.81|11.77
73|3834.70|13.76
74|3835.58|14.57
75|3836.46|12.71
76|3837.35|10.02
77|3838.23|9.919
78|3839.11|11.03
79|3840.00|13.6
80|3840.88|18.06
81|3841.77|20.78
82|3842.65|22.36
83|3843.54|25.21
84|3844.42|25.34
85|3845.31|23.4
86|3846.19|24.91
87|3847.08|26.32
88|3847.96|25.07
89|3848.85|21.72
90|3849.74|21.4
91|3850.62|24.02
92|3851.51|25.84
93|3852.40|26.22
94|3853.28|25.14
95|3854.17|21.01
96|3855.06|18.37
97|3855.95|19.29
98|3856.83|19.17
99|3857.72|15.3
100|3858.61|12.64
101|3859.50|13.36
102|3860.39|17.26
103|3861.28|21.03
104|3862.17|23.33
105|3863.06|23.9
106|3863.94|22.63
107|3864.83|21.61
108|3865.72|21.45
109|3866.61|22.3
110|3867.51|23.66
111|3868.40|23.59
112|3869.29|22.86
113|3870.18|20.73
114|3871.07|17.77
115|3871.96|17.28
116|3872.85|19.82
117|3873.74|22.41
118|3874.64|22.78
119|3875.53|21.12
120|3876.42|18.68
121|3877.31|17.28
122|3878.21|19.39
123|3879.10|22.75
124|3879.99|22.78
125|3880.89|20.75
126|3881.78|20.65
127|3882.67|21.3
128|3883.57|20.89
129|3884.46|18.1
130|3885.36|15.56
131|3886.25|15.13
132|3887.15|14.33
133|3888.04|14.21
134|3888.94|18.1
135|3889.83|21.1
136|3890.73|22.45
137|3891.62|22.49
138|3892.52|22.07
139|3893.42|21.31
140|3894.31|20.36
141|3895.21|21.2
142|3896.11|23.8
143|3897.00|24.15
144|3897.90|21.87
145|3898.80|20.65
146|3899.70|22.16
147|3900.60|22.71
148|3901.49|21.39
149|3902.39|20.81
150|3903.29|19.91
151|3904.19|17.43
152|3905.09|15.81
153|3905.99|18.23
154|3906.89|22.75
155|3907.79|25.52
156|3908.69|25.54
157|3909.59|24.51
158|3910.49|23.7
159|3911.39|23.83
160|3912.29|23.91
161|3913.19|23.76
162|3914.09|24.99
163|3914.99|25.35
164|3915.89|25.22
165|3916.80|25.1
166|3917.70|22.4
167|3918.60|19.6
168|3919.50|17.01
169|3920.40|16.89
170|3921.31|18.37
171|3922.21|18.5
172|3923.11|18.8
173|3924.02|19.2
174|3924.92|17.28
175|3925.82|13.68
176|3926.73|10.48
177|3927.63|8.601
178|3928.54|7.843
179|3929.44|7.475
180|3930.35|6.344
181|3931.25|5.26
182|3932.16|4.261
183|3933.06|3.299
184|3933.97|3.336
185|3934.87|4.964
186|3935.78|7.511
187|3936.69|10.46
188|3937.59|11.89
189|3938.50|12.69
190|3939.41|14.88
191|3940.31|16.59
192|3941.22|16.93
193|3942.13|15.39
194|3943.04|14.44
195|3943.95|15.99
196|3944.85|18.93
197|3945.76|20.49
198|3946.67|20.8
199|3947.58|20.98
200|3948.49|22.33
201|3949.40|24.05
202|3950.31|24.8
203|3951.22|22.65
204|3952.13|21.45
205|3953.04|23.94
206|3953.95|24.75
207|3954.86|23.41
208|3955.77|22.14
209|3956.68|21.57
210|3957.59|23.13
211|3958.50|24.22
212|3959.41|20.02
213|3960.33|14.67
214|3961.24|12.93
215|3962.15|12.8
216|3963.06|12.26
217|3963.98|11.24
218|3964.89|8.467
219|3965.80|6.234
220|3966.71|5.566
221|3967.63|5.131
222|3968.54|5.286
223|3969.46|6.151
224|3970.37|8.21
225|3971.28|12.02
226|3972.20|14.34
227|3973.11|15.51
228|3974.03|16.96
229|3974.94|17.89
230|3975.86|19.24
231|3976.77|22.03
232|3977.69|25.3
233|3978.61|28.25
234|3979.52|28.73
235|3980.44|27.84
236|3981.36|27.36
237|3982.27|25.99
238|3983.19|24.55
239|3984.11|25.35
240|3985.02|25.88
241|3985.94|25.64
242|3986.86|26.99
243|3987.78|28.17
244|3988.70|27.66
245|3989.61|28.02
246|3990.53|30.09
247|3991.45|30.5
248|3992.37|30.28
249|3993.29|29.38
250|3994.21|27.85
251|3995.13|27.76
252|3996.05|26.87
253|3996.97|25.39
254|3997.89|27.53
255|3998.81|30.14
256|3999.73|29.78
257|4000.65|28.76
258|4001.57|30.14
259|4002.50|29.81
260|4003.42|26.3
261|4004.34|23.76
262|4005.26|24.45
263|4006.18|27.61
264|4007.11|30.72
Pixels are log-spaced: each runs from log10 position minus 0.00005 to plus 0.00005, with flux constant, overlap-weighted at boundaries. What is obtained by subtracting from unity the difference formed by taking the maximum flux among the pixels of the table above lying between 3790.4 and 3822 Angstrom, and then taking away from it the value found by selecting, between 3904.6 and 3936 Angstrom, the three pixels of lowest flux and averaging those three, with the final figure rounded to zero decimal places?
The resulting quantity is -27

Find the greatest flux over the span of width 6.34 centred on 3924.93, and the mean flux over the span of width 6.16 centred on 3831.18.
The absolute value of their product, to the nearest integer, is 217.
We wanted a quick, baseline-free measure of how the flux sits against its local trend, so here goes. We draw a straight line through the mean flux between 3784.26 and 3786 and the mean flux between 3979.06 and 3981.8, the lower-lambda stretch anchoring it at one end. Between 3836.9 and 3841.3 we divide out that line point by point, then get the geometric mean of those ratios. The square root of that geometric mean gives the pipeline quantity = 0.70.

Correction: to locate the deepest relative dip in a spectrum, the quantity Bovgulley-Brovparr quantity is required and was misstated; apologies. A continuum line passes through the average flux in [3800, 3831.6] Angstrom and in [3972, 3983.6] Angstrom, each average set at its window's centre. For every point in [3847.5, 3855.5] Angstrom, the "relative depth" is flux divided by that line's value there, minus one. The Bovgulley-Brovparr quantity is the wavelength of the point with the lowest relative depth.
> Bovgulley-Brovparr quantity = 3855.06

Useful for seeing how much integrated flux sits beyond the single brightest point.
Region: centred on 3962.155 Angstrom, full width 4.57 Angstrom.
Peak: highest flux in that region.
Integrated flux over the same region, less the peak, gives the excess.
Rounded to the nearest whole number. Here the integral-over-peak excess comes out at 44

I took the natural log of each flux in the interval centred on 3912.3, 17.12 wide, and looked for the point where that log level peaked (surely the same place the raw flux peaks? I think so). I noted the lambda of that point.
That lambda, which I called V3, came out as 3908.69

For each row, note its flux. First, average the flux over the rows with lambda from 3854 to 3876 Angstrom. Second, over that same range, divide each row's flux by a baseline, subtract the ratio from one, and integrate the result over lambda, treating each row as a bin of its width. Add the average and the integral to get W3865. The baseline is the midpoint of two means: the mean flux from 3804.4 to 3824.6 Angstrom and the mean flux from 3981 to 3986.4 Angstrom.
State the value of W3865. 23.0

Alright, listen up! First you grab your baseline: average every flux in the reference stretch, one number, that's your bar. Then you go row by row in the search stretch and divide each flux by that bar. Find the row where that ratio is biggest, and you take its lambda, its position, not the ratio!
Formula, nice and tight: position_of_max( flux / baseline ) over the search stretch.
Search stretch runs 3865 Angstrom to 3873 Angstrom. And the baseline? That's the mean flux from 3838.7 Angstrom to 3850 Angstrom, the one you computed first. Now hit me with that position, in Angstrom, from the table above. 3867.51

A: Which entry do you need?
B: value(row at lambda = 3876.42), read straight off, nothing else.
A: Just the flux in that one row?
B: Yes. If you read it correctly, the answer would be 18.68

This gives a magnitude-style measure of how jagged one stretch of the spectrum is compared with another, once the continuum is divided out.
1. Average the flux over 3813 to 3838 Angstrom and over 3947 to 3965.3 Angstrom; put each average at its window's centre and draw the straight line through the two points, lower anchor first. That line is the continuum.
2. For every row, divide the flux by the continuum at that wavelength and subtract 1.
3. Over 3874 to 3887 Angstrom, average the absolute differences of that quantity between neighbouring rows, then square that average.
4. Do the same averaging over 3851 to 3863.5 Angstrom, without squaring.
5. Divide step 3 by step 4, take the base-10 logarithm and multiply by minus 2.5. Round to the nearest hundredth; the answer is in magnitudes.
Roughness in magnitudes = 2.95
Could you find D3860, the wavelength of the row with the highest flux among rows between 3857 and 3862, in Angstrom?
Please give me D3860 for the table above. 3861.28 Angstrom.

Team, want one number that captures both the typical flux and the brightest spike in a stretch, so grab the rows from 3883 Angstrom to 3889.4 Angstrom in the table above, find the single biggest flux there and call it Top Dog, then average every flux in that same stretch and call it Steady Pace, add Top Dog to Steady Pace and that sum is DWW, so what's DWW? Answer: 38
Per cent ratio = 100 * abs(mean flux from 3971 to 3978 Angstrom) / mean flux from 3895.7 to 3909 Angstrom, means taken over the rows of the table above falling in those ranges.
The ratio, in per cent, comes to 83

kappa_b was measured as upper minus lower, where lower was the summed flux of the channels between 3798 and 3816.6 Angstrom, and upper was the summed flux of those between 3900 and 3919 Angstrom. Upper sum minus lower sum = -14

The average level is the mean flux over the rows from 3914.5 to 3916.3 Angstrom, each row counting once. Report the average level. 25.3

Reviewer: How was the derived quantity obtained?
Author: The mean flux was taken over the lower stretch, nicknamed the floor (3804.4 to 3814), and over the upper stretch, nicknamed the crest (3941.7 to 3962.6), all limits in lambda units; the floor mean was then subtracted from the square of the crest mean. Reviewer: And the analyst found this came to 387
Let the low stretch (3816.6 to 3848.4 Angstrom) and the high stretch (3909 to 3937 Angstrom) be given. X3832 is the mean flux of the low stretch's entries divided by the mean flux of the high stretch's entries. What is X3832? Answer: 1.04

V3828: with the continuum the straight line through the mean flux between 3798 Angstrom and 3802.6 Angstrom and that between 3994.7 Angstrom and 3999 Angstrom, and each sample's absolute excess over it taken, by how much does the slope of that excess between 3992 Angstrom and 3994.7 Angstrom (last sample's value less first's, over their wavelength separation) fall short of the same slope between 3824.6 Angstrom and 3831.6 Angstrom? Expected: 1.5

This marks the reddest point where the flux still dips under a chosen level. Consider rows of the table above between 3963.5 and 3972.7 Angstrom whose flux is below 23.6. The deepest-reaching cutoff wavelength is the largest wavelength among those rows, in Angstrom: 3972.20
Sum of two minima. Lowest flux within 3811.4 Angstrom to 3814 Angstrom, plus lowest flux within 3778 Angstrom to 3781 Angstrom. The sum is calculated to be 44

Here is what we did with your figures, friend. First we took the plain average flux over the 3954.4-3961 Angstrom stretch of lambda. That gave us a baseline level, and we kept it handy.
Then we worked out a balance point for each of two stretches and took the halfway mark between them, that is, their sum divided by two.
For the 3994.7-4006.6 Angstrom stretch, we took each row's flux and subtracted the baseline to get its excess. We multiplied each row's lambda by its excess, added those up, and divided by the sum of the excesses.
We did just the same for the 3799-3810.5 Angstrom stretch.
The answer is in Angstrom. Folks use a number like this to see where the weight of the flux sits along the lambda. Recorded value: 3902.6 Angstrom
